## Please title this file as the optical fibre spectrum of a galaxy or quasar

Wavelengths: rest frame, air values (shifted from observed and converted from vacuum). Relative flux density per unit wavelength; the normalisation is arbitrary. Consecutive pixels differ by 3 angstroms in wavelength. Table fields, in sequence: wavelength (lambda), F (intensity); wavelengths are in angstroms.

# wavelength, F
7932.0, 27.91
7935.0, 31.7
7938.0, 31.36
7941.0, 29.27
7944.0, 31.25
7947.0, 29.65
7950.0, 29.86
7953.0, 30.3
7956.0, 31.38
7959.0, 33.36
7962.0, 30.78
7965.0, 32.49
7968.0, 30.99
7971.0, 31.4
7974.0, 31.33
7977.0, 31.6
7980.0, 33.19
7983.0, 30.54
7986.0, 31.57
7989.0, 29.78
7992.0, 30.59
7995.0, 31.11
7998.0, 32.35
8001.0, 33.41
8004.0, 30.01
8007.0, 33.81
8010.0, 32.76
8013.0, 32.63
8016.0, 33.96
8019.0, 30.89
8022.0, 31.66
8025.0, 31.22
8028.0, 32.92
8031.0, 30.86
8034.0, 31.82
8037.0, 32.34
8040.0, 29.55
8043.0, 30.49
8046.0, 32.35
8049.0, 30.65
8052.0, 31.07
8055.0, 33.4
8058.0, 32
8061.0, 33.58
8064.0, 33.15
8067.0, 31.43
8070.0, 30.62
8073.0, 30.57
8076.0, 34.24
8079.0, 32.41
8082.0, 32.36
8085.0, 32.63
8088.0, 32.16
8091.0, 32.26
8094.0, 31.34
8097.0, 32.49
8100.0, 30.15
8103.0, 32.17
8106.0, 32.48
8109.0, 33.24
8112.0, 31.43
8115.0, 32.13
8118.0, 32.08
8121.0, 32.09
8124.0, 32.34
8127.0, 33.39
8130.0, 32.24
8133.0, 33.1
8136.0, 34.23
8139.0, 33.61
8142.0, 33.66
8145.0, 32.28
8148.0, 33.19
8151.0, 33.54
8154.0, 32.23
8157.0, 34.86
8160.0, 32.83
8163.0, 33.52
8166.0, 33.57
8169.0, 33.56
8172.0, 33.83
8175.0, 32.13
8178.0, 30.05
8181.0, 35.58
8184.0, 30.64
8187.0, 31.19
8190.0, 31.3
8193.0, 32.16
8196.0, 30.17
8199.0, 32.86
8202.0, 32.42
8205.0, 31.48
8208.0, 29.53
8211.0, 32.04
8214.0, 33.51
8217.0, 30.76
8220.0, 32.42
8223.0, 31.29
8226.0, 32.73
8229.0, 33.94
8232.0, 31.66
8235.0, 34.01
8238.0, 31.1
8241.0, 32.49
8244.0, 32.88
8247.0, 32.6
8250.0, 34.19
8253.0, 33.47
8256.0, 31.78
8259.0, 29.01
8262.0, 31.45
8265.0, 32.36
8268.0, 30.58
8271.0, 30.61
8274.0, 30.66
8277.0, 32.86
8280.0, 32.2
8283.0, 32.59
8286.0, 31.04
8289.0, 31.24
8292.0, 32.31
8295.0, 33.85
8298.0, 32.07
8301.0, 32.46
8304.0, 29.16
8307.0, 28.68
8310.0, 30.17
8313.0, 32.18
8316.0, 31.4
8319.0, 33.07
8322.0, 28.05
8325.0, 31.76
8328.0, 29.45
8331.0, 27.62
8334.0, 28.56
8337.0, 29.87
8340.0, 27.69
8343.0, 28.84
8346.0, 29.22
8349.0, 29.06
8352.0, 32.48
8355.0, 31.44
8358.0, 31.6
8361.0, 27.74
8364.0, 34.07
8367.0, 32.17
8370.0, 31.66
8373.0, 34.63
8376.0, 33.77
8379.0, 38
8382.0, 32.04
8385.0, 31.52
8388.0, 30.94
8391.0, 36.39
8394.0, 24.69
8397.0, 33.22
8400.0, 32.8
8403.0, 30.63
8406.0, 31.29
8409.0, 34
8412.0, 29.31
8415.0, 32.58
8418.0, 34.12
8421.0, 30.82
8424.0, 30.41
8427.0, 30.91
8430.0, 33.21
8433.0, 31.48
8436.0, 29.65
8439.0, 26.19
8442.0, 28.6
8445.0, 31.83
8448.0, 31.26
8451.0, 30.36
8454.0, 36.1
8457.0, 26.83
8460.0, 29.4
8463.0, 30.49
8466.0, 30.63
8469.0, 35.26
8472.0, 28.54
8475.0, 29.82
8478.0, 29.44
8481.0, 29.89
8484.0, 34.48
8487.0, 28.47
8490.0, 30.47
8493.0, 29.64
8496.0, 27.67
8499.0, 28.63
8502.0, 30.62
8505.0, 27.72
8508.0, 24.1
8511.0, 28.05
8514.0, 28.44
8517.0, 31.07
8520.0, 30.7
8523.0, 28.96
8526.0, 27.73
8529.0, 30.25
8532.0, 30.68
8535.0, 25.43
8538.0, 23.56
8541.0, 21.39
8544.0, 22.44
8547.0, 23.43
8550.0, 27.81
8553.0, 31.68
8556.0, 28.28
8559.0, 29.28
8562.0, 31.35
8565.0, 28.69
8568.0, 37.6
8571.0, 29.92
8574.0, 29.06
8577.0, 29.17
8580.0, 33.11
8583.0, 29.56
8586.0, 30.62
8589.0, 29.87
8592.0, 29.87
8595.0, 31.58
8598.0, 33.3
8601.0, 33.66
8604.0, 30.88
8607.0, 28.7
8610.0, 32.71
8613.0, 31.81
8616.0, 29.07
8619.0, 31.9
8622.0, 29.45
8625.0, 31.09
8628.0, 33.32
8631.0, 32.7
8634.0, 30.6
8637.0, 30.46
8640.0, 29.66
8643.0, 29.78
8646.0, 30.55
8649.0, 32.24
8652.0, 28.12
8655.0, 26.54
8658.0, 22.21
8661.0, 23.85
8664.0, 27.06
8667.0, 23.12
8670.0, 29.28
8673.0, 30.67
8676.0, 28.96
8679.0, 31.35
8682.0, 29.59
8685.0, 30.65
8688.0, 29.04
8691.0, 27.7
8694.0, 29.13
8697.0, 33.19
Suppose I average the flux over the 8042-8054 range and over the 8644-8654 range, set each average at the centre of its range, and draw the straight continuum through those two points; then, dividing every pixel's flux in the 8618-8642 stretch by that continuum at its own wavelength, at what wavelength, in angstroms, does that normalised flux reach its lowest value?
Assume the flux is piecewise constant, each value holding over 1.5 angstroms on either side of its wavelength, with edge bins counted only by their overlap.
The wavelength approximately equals 8622.0 angstroms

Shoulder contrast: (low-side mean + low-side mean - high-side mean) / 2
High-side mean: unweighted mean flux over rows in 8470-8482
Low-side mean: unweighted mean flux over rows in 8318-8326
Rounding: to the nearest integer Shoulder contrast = 16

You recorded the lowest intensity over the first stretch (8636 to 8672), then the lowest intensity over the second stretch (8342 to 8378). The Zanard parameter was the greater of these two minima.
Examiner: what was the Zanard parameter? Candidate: 27.7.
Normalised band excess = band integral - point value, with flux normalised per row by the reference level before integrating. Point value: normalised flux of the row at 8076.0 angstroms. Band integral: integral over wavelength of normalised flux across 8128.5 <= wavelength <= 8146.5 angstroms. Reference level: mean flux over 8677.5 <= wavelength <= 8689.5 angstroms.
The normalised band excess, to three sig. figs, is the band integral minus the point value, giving 18.7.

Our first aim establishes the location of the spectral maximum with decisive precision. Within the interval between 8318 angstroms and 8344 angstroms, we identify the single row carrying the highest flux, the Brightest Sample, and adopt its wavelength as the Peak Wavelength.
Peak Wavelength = 8319.0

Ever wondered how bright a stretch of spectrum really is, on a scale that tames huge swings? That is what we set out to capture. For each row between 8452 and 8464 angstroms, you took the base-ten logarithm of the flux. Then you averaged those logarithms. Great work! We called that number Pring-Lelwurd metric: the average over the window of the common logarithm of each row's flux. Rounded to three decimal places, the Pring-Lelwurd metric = 1.485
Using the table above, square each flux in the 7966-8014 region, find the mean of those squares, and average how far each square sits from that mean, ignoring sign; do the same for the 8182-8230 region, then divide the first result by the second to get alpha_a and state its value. 1.0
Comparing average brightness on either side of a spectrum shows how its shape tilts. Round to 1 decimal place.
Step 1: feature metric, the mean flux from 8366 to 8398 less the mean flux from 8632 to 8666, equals 4.4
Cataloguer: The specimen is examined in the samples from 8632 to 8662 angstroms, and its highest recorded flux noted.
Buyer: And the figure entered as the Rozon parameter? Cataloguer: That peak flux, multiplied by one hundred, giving 3224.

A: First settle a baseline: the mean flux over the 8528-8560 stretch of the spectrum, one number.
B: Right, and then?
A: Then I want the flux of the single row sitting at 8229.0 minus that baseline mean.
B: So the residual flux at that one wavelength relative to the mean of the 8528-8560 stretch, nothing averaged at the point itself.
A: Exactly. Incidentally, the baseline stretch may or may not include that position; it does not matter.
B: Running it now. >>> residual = 7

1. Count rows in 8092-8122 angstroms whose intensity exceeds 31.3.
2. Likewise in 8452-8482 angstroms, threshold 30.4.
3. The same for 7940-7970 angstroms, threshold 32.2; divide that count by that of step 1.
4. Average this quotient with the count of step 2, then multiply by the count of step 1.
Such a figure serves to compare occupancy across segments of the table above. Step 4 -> 19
